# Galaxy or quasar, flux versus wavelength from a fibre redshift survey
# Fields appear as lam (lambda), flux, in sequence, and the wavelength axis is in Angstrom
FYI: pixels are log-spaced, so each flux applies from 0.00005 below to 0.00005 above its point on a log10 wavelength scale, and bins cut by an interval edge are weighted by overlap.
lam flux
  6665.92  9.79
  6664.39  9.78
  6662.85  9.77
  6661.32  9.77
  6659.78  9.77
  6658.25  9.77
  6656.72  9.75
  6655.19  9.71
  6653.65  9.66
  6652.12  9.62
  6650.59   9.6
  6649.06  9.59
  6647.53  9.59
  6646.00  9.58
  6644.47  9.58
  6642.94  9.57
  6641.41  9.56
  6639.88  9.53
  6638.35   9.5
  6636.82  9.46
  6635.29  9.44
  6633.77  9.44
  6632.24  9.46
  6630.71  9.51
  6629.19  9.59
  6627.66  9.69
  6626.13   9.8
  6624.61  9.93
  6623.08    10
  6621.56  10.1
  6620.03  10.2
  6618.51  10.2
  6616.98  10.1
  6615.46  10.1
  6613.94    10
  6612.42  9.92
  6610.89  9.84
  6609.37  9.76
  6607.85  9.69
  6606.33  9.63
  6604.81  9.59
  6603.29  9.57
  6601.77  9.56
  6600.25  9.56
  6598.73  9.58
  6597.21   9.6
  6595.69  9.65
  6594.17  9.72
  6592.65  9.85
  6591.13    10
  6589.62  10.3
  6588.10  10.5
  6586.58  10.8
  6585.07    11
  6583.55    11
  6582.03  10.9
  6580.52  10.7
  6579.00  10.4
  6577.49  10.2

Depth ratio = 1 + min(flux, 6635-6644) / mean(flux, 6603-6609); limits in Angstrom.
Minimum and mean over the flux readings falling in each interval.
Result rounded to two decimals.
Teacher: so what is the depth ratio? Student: 1.98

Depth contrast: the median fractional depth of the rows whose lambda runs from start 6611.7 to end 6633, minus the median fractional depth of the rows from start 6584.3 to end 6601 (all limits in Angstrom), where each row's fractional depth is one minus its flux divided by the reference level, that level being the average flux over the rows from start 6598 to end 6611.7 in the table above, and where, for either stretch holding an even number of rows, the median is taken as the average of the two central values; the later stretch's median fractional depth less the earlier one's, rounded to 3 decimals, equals -0.012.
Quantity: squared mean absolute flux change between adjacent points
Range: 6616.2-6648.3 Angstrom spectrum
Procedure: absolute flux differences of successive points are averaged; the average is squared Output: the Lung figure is 0.003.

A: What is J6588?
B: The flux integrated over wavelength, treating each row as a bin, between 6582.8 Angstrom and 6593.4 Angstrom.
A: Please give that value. 111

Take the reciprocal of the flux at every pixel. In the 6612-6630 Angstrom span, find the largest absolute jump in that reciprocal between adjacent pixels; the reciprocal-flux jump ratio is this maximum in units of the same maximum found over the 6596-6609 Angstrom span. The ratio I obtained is 2.1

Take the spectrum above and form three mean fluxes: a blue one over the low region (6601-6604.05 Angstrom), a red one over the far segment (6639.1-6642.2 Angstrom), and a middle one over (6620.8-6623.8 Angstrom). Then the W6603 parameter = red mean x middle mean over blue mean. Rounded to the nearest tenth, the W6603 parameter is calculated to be 10.0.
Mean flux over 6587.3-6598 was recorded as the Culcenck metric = 9.9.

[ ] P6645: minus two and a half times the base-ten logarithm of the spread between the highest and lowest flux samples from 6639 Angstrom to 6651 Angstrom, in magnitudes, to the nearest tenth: 2.9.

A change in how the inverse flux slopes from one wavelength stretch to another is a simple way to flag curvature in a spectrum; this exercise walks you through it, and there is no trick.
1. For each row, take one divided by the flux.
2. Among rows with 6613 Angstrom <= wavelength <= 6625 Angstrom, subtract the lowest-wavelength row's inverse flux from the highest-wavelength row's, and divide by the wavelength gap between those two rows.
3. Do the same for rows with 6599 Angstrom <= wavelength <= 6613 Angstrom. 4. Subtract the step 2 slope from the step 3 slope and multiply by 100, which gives -0.04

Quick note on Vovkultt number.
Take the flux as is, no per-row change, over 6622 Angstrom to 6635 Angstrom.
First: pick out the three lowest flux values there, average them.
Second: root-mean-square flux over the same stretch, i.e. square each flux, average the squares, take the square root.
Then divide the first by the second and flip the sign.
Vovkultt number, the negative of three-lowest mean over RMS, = -0.978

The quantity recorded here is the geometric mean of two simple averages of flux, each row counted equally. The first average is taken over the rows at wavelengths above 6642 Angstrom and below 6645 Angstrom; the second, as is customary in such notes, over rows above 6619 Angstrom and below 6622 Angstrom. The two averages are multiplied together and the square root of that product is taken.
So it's 9.86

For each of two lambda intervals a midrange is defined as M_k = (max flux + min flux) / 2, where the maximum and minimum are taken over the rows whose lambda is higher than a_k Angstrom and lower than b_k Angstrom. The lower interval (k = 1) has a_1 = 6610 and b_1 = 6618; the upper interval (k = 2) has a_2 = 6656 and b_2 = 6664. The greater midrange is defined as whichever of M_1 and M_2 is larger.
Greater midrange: 9.97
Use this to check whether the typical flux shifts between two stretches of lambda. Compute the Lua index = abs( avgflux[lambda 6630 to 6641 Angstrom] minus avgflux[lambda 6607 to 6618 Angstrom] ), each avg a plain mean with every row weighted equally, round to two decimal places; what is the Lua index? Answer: 0.44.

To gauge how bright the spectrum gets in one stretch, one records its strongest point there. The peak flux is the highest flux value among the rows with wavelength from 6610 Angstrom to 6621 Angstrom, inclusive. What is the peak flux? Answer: 10.2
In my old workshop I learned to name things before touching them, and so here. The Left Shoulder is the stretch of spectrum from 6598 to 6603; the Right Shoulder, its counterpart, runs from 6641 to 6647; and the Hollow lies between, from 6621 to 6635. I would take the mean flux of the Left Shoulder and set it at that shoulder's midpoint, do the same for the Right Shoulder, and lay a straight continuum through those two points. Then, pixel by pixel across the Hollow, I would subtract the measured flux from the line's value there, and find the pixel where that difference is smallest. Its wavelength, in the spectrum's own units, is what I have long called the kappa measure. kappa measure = 6621.56 Angstrom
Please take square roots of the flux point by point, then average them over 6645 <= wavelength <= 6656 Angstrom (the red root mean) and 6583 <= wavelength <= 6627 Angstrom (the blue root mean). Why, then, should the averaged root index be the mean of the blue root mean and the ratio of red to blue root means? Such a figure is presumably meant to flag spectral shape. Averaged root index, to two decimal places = 2.07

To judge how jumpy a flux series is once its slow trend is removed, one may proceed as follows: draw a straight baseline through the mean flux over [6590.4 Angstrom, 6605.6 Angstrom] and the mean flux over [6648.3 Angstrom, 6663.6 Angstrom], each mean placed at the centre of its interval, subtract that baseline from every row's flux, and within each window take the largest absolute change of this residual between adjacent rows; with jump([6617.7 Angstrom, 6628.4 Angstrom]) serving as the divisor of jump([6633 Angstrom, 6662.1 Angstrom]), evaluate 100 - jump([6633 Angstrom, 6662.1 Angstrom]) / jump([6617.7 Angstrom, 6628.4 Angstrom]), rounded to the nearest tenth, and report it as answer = 99.6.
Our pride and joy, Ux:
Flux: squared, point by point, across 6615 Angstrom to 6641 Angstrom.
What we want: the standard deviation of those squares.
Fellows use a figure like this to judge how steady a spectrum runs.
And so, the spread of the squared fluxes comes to 6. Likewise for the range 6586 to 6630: 6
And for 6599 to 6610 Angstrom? 1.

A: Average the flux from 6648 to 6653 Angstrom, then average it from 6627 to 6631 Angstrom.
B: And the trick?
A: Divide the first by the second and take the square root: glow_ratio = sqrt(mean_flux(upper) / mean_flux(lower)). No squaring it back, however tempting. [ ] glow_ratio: 1.000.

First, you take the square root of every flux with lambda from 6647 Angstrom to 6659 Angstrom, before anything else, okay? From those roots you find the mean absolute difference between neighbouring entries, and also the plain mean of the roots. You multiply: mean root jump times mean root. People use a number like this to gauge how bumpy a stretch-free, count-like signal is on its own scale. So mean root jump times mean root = 0.013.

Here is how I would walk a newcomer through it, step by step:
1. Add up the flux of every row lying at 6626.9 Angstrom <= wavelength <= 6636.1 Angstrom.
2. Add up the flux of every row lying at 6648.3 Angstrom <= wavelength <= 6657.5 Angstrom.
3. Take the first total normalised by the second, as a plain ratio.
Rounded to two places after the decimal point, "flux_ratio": 0.99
